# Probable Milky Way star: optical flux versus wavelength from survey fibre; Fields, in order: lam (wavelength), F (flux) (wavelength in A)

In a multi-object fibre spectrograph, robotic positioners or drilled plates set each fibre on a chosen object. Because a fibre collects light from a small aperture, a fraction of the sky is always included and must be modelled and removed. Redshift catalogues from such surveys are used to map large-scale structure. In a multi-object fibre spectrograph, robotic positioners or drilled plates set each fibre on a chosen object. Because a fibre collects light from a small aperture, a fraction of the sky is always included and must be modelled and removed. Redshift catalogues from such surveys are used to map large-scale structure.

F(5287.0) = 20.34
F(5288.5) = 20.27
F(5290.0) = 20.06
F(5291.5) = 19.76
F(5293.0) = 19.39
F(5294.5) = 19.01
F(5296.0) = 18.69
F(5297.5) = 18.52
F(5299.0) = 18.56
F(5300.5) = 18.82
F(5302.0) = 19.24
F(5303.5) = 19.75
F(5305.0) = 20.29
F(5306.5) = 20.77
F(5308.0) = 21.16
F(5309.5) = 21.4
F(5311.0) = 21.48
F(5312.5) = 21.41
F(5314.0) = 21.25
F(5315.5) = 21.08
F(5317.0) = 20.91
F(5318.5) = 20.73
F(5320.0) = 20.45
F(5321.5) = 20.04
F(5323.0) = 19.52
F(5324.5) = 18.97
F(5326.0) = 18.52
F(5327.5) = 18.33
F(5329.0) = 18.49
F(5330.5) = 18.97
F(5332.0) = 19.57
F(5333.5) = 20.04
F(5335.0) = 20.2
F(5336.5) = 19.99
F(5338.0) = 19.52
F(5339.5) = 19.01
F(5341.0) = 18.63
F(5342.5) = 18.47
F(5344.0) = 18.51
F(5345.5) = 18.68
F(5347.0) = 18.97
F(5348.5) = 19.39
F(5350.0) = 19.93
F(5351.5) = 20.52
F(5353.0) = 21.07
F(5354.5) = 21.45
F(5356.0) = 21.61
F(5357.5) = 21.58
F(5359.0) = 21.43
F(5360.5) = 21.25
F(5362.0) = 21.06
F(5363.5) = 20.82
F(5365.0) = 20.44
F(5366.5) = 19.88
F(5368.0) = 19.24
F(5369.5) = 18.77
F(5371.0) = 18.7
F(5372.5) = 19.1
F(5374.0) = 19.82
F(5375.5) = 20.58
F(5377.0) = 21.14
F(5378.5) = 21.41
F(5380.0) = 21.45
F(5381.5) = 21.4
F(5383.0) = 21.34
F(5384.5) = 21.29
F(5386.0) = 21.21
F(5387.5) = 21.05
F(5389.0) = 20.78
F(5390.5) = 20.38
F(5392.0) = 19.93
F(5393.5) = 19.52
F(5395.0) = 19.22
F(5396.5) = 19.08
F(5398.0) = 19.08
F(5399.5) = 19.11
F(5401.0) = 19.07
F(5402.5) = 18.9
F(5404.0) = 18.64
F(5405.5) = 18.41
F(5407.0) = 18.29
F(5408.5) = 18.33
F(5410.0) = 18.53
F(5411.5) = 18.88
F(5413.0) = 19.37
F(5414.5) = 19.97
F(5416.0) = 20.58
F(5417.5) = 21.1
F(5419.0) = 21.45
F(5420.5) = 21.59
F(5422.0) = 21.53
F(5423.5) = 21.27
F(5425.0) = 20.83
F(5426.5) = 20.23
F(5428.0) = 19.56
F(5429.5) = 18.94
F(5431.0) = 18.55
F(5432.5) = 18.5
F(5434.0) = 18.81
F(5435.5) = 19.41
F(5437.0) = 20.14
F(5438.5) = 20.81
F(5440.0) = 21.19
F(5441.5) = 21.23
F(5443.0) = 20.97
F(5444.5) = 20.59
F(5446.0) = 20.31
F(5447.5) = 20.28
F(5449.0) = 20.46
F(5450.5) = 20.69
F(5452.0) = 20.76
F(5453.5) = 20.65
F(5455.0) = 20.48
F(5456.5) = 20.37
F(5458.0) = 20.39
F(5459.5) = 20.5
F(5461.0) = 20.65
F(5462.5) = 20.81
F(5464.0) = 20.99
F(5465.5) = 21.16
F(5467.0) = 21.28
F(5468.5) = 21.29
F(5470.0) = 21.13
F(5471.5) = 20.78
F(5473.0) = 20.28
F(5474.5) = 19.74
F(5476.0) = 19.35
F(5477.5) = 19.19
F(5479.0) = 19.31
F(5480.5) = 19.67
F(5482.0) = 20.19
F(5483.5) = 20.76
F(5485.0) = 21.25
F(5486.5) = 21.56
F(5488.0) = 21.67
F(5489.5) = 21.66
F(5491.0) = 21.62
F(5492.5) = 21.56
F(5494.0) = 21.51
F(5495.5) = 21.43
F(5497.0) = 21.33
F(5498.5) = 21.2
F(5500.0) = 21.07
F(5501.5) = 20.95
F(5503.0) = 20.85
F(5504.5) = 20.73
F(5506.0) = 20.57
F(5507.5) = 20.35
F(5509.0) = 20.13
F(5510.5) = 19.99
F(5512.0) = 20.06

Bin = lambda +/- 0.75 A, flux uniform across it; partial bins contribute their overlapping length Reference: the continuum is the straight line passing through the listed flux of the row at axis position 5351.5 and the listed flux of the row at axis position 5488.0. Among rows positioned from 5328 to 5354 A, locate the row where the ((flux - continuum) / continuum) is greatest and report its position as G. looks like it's 5353.0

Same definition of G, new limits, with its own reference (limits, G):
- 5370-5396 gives 5380.0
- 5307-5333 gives 5311.0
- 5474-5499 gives 5488.0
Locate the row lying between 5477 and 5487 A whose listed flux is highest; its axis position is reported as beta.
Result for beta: 5486.5 A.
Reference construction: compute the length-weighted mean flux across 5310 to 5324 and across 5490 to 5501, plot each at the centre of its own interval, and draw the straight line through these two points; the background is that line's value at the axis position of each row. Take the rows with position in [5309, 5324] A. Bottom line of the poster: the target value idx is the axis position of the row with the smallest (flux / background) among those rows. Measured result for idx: 5323.0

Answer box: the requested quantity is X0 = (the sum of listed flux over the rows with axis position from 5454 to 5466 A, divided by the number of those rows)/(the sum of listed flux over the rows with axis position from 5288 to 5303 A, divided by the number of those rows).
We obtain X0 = 1.07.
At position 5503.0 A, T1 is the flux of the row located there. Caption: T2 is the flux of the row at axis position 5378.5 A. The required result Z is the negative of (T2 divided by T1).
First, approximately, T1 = 20.85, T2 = 21.41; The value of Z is -1.027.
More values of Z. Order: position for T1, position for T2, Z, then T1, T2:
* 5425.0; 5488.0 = -1.040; 20.83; 21.67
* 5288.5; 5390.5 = -1.005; 20.27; 20.38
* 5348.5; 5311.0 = -1.108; 19.39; 21.48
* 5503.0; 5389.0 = -0.997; 20.85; 20.78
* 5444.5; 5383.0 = -1.036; 20.59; 21.34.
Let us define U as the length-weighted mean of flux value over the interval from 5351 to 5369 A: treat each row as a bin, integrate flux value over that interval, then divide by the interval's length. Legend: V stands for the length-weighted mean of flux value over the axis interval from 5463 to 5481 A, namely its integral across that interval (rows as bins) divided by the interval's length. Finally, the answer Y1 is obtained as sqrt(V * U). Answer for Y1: 20.6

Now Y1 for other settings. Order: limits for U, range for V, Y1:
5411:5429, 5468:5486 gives 20.4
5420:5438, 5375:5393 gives 20.5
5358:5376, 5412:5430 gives 20.3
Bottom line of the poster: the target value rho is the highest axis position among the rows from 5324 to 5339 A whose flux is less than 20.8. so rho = 5338.0 A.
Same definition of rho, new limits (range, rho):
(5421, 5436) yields 5435.5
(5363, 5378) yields 5375.5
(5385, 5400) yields 5399.5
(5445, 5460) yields 5459.5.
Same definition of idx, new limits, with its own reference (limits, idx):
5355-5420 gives 5407.0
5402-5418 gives 5407.0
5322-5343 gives 5327.5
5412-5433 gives 5432.5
